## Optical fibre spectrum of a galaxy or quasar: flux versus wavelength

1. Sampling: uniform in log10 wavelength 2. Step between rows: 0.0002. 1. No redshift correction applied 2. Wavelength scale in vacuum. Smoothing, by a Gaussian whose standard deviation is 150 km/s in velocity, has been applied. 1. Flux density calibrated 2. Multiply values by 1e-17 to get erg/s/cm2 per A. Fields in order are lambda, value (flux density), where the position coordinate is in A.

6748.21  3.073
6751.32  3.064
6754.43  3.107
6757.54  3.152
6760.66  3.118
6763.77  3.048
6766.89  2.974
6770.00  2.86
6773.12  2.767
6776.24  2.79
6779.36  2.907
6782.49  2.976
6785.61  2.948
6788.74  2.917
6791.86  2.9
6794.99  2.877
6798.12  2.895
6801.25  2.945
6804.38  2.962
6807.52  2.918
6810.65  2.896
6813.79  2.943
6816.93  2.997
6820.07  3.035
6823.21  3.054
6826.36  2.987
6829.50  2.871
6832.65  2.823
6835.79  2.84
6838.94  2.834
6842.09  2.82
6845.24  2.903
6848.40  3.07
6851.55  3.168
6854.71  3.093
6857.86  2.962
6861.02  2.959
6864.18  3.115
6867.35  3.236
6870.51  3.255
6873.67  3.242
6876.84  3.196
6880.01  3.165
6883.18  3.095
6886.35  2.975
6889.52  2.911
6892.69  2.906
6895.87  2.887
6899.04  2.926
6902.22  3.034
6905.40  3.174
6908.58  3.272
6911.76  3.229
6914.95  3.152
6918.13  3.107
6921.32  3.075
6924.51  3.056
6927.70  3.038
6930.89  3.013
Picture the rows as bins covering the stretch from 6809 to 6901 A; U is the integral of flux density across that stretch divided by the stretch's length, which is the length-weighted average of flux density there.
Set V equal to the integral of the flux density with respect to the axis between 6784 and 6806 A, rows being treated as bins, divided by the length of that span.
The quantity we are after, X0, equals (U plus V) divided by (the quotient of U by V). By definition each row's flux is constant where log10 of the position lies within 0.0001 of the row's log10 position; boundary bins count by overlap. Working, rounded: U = 3.01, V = 2.92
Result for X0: 5.76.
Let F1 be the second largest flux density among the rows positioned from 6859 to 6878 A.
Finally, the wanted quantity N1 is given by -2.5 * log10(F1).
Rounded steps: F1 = 3.242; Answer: -1.28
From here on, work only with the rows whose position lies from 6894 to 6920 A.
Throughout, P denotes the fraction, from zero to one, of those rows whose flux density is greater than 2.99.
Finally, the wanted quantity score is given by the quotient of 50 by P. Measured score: 67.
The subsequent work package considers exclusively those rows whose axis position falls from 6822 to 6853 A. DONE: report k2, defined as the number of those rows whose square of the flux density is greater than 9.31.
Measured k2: 3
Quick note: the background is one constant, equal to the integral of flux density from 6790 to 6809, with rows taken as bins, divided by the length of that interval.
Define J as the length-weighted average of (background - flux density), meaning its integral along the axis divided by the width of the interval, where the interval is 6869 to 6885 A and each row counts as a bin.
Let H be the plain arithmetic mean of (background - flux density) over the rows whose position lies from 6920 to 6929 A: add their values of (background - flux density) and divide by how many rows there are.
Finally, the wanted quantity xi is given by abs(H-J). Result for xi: 0.13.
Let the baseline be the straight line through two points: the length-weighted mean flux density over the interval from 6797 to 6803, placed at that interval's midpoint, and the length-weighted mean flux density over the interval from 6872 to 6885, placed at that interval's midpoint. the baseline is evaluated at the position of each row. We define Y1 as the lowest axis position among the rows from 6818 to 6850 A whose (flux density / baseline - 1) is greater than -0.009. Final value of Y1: 6820.07 A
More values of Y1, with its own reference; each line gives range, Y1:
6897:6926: 6908.58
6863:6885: 6864.18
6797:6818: 6798.12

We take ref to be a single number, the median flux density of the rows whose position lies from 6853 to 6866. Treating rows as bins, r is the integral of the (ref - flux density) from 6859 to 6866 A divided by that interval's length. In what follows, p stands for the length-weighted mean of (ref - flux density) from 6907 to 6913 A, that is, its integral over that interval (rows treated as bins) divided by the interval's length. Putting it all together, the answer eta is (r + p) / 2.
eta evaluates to -0.12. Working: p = -0.22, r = -0.01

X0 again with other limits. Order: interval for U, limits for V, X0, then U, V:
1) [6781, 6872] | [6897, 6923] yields 6.39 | 2.97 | 3.12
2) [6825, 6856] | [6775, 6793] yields 5.79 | 2.94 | 2.91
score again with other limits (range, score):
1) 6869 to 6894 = 80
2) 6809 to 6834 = 133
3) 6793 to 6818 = 400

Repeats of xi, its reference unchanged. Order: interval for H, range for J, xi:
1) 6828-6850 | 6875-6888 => 0.23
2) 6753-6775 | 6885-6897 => 0.08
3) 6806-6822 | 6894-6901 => 0.04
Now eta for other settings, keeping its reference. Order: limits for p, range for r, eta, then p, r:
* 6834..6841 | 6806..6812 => 0.16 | 0.19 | 0.12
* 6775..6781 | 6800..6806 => 0.12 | 0.17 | 0.07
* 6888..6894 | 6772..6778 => 0.18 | 0.12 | 0.24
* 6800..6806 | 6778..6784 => 0.08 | 0.07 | 0.09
